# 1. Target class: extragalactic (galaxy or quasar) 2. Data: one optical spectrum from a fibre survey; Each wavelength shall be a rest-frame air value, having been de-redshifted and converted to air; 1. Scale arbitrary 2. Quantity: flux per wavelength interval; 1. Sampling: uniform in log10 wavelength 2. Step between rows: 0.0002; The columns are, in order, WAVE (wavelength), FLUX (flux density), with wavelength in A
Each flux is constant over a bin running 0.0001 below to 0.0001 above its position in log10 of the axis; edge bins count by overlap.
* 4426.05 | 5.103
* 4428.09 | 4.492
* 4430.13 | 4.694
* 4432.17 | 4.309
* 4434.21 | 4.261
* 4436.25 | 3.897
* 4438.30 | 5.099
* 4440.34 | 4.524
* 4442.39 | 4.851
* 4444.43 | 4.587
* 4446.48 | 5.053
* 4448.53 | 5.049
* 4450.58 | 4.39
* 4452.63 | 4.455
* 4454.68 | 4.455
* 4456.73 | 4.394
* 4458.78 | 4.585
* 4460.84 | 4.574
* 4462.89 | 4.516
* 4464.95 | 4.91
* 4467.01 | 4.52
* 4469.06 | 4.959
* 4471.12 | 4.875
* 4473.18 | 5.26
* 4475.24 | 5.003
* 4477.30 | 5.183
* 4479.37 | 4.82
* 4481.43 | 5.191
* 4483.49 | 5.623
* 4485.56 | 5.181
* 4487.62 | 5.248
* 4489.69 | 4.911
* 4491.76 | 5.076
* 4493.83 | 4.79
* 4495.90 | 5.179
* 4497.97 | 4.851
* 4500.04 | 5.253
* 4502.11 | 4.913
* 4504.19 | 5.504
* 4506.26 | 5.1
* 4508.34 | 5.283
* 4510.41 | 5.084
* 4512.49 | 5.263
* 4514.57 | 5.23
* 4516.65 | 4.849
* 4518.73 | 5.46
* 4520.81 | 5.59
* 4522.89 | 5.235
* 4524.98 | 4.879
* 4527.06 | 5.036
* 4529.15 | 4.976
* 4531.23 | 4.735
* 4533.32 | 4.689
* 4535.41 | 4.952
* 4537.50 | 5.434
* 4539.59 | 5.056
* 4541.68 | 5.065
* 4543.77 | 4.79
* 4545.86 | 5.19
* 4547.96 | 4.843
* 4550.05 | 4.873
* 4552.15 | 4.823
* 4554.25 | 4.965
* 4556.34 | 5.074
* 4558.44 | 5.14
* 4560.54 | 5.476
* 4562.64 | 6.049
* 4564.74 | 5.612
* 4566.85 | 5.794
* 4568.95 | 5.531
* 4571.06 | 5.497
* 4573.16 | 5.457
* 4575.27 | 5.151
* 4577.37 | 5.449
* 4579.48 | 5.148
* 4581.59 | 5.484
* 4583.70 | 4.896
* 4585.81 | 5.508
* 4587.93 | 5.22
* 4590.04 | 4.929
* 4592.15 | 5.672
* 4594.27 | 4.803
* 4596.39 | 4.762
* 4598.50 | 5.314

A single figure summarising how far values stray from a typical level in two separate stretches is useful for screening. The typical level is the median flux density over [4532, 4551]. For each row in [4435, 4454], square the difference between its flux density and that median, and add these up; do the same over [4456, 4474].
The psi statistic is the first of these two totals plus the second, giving 3.1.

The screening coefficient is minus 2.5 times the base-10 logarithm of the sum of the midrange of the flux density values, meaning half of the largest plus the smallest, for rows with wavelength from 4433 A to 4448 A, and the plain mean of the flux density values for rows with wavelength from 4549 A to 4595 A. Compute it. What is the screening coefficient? -2.48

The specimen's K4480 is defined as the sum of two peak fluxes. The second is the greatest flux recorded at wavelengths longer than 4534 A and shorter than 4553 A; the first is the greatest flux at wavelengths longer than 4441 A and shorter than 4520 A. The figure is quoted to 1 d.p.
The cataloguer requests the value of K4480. 11.1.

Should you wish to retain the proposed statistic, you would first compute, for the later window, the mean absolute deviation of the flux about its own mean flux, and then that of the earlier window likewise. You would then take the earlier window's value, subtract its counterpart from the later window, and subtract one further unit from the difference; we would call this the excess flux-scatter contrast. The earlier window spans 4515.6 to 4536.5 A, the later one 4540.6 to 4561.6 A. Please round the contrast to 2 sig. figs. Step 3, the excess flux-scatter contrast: -0.93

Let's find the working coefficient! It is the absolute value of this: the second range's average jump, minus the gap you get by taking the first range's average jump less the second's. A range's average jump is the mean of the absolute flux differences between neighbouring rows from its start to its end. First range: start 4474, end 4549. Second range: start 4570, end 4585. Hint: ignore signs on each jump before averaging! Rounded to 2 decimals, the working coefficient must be 0.33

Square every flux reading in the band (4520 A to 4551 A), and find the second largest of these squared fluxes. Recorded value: 29.5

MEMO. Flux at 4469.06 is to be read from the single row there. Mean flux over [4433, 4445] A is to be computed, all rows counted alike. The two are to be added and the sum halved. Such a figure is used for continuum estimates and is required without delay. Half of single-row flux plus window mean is 4.75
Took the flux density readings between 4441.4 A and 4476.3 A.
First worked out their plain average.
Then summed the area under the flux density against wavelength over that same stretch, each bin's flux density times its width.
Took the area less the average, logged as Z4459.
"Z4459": 160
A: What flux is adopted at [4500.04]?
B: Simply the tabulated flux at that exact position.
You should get 5.253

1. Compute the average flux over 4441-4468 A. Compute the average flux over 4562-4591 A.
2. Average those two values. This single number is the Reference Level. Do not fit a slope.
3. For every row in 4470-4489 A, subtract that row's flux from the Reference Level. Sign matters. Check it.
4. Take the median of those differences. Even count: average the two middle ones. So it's -0.16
